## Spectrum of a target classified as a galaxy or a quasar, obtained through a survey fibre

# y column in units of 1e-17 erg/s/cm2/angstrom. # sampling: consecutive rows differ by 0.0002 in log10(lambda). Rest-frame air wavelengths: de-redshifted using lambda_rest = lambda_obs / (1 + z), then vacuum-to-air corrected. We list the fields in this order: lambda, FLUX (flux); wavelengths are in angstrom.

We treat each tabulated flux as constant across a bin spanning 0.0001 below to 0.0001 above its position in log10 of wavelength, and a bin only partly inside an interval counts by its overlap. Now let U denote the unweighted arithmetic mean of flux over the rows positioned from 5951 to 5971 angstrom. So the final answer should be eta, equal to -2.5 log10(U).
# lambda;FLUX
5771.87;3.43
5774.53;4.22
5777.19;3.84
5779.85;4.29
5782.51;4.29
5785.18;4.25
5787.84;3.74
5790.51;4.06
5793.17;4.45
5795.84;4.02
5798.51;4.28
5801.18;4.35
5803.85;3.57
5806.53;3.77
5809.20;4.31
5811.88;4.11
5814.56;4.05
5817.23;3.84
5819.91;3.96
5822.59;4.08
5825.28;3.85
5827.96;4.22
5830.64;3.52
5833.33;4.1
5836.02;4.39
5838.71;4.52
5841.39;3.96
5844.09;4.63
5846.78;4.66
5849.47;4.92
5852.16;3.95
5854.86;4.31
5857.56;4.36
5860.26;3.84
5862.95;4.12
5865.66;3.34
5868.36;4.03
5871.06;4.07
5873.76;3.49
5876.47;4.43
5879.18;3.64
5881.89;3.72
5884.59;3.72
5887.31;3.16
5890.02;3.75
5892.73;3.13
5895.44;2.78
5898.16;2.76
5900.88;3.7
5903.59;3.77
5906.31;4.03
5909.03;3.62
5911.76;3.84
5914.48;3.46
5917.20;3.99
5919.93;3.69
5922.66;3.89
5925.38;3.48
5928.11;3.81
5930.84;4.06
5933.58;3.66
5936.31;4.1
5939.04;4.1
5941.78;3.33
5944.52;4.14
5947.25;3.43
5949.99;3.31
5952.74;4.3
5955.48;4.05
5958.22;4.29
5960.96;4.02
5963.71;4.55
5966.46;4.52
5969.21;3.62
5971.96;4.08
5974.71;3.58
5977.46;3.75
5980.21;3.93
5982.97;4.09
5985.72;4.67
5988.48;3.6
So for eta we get -1.56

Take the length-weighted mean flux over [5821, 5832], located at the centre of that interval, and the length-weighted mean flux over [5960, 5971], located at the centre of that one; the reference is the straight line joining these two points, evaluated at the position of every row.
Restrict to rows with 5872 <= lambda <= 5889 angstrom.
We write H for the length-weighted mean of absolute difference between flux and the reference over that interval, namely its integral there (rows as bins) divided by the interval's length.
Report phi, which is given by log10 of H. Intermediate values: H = 0.45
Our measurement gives -0.35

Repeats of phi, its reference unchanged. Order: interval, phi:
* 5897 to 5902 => -0.08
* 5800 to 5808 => -0.53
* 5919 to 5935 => -0.47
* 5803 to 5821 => -0.72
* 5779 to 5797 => -0.47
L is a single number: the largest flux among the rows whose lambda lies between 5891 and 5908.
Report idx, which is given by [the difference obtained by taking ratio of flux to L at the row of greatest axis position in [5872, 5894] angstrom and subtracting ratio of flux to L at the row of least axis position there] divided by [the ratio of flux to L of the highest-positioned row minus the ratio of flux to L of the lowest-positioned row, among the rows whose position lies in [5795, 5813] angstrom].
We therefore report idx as -4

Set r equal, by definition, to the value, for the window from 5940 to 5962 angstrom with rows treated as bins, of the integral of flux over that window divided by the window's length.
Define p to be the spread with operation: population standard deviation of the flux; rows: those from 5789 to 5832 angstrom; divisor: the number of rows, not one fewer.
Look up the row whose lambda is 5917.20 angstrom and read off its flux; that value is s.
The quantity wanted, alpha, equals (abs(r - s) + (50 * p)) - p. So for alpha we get 12.9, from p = 0.26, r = 3.86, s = 3.99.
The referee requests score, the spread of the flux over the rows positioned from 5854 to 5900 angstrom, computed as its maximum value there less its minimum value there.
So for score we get 1.7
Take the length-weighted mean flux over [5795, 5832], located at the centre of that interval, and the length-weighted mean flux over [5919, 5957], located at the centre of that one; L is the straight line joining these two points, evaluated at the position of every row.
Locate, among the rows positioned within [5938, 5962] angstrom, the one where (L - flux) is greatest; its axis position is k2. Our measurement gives 5949.99 angstrom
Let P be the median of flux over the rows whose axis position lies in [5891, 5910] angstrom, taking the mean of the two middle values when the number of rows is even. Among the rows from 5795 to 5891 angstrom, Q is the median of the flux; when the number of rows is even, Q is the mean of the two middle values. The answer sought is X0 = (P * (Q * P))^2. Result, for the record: 2803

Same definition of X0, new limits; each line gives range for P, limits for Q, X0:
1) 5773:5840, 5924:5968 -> 4646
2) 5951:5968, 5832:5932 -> 5018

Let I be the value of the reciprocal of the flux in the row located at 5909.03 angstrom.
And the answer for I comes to 0.276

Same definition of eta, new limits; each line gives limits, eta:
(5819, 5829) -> -1.51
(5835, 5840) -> -1.62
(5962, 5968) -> -1.64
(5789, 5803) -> -1.57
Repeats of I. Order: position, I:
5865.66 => 0.299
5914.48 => 0.289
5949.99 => 0.302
